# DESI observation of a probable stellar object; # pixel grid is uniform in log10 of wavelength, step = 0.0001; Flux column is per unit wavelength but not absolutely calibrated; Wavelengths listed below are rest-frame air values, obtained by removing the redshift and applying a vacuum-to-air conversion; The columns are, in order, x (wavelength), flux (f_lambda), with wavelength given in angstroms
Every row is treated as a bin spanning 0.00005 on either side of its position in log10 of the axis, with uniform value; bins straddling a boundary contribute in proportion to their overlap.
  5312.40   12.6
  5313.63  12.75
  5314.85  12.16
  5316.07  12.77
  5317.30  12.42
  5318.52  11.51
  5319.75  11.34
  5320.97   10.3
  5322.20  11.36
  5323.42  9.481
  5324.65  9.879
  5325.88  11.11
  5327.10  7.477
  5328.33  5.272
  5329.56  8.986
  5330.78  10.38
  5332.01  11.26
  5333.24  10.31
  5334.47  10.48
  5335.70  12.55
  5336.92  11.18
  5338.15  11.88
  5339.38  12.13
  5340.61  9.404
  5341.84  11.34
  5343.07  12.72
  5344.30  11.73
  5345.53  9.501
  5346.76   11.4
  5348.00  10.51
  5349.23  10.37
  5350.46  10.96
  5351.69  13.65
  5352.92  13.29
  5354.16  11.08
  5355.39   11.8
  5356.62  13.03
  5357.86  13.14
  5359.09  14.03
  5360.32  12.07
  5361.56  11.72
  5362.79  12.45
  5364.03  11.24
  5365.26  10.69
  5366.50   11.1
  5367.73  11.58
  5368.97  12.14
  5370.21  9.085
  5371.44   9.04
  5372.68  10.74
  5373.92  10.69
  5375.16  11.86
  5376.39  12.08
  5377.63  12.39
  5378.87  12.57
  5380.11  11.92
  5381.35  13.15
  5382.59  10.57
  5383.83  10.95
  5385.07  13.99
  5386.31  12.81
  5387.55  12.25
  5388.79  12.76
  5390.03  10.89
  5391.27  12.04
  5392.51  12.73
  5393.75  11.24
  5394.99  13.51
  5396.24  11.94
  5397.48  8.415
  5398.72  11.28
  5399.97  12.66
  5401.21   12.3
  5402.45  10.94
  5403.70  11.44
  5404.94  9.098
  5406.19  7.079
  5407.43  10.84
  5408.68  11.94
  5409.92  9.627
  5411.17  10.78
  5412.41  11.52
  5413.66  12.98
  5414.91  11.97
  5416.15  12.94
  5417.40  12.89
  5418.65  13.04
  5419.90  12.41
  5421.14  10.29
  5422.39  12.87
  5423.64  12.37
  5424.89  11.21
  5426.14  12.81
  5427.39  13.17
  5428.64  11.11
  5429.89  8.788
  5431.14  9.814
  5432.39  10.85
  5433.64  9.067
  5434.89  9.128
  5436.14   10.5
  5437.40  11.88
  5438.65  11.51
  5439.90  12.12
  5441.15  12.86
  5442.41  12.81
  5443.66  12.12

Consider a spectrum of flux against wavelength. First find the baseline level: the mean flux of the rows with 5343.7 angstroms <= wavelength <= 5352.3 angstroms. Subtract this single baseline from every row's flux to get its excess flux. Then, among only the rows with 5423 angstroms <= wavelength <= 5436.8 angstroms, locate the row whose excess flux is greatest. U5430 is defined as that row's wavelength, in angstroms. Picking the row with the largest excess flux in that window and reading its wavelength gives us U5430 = 5427.39 angstroms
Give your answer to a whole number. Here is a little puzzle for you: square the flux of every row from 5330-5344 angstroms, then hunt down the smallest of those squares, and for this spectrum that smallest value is 88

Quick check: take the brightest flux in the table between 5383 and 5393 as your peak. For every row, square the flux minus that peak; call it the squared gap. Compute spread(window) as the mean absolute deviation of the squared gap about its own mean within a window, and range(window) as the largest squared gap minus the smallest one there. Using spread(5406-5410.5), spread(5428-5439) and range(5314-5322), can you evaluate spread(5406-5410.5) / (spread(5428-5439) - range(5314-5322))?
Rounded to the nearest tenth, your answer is -2.9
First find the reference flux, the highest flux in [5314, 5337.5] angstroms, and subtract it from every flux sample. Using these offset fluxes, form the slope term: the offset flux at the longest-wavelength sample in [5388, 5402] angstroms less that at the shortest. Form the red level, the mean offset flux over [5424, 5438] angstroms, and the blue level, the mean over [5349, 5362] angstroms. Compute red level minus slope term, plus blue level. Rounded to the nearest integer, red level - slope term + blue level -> -2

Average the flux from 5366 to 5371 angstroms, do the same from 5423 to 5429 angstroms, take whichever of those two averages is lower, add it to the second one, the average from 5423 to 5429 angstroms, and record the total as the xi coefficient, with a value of 23.1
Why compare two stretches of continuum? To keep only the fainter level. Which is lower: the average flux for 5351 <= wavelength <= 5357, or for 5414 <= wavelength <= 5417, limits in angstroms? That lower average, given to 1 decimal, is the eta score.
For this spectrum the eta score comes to 12.5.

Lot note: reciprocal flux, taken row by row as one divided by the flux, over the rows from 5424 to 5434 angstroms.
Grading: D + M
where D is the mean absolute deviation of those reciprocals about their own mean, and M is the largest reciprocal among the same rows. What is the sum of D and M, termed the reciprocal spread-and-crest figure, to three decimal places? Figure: 0.125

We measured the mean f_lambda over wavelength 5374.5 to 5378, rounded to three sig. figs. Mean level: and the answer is 12.1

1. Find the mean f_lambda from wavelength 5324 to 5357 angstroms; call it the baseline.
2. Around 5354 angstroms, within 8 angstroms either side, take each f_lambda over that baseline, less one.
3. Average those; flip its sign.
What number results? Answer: -0.11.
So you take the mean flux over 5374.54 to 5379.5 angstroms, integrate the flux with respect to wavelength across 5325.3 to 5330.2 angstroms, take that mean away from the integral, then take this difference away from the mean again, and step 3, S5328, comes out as -15.8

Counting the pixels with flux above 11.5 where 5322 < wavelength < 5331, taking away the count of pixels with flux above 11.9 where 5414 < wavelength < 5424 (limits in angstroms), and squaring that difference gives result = 49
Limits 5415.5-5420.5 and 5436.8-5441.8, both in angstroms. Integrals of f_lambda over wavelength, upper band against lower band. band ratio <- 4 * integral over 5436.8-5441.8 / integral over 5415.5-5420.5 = 3.8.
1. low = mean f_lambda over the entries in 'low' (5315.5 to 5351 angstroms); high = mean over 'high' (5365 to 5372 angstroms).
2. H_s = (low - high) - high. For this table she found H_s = -10.5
